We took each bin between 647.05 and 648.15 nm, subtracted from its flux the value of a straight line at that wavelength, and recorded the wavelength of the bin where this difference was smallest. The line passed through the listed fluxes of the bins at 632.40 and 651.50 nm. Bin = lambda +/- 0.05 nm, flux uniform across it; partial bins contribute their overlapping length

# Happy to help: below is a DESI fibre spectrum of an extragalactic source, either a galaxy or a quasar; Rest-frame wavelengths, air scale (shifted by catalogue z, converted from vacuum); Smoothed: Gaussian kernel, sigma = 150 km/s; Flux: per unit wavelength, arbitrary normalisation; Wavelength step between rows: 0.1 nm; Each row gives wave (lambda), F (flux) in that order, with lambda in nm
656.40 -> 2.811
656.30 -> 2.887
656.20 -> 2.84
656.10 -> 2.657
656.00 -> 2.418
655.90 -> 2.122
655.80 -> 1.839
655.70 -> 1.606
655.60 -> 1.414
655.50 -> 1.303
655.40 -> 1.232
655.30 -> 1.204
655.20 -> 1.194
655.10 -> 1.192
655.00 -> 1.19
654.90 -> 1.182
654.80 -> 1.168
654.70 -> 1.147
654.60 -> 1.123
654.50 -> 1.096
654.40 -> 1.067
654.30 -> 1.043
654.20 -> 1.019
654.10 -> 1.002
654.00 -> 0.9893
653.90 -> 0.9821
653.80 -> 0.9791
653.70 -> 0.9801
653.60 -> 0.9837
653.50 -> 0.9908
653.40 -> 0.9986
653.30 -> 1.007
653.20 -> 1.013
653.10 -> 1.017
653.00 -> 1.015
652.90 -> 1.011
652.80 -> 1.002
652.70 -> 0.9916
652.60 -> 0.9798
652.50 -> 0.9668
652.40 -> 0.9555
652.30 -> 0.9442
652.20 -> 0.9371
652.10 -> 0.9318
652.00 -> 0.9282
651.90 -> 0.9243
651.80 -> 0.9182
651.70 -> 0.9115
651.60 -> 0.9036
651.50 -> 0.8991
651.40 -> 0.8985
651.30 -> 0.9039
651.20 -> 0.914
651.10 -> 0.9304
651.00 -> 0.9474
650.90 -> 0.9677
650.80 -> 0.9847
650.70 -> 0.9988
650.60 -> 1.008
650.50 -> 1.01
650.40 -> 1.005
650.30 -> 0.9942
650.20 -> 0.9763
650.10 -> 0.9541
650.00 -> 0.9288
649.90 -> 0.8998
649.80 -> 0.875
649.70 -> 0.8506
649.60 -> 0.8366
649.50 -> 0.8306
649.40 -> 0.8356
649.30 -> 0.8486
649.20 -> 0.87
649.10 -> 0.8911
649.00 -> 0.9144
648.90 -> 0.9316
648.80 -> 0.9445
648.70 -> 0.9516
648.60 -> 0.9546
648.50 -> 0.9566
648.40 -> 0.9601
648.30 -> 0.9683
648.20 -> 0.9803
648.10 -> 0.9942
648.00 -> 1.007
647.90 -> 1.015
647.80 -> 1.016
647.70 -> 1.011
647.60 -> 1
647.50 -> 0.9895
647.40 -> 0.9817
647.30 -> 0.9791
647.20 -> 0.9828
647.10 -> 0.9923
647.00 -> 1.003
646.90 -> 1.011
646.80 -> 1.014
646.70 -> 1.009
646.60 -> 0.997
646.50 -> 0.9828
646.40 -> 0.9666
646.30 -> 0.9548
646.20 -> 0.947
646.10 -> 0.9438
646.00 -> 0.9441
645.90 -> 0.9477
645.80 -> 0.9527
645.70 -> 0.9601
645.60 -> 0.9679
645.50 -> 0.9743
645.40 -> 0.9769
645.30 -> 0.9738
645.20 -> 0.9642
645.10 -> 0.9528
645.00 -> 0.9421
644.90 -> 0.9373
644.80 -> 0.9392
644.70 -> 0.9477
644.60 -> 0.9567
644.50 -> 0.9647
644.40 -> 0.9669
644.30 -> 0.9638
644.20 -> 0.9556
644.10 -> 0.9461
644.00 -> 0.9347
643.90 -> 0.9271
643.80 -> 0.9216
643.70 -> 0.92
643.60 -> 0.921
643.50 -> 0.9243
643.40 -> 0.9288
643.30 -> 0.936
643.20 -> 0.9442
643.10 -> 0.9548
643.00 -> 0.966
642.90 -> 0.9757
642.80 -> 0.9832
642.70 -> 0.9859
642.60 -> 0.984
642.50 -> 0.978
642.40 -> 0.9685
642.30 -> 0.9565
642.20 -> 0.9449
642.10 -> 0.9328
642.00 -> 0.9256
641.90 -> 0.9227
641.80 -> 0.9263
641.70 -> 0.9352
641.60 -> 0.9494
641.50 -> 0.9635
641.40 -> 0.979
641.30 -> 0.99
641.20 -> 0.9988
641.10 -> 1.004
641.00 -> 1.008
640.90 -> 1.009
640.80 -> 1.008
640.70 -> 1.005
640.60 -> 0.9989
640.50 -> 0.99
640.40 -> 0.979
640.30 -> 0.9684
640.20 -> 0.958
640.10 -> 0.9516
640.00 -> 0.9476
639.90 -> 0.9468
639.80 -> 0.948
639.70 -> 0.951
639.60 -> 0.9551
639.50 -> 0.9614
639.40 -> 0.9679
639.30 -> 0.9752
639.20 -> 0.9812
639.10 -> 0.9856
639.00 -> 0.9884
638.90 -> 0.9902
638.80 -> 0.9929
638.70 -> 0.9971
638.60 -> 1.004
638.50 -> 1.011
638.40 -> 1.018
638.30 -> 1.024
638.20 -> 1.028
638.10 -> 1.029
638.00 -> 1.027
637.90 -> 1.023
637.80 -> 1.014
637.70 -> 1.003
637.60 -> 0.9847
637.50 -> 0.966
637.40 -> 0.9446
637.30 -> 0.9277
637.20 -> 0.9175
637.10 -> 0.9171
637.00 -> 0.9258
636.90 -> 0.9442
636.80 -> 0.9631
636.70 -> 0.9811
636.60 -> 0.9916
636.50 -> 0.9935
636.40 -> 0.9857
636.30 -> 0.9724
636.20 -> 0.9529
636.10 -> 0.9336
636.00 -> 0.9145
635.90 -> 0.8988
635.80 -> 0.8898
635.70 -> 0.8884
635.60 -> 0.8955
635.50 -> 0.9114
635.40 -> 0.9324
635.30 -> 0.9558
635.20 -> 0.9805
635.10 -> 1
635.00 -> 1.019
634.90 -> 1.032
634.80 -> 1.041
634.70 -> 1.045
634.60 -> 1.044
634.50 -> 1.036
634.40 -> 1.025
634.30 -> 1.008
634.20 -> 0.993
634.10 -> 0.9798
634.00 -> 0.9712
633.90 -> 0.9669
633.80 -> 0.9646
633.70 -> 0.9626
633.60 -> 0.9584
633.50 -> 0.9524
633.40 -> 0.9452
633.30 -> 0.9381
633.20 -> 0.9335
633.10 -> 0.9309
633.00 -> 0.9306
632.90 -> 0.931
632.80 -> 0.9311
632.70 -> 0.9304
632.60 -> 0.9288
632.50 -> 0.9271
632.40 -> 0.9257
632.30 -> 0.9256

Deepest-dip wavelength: 647.30 nm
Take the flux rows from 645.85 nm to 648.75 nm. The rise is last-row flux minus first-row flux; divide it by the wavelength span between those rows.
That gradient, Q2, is 0.001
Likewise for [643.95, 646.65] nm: 0.024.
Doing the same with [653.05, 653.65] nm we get -0.067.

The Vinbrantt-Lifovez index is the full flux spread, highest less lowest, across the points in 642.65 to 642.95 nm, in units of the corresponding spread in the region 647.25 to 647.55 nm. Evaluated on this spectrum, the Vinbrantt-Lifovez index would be 1.0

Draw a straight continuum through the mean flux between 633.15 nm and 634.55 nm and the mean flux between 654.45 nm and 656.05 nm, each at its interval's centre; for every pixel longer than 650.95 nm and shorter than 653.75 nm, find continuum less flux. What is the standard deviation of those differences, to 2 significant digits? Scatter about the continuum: 0.028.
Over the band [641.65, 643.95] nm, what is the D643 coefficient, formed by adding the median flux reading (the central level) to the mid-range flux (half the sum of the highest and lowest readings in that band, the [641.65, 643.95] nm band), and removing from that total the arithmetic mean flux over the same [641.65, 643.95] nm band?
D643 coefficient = 0.943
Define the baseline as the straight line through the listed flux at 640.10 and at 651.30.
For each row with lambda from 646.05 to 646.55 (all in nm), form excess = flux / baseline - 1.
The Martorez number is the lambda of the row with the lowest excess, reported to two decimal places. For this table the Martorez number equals 646.10 nm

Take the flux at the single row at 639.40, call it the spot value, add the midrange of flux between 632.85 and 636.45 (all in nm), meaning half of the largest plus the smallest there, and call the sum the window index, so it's 1.93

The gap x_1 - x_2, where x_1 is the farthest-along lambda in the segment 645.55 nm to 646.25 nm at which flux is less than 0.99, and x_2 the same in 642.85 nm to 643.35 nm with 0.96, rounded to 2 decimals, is 2.90 nm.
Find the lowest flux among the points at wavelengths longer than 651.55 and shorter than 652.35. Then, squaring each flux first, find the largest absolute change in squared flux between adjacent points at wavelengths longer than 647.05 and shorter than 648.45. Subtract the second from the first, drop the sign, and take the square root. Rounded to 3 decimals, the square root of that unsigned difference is 0.936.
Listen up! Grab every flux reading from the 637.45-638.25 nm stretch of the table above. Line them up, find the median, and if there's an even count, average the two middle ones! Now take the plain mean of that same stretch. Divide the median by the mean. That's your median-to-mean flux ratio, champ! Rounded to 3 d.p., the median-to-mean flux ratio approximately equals 1.009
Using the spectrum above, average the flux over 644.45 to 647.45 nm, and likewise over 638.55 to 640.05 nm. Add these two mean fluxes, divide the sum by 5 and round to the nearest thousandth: 0.388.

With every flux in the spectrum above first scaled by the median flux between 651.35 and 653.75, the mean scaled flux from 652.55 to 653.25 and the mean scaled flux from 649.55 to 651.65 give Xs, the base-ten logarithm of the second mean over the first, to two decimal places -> -0.03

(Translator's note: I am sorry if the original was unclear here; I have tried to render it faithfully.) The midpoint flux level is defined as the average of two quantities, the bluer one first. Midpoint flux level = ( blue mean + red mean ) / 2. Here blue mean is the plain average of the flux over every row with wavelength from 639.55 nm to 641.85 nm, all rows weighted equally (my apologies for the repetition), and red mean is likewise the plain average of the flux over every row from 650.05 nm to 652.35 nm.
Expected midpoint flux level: 0.960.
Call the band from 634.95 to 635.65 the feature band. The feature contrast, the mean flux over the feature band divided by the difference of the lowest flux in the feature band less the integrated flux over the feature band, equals 4.23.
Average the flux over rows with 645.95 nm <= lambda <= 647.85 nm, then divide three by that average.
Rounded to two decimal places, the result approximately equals 3.04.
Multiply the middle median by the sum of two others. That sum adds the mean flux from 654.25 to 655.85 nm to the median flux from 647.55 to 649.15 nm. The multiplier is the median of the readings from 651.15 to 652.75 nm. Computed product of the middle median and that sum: 2.05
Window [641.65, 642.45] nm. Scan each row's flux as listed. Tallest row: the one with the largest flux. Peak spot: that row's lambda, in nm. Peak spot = 642.40 nm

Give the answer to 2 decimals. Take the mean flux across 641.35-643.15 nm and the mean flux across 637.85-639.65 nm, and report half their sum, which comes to 0.98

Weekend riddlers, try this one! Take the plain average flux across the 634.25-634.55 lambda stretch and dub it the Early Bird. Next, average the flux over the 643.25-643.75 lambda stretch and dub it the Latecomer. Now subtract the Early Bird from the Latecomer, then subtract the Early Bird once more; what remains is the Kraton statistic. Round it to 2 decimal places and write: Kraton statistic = -1.12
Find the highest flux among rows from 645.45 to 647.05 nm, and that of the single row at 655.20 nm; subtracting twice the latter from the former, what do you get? -1.37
